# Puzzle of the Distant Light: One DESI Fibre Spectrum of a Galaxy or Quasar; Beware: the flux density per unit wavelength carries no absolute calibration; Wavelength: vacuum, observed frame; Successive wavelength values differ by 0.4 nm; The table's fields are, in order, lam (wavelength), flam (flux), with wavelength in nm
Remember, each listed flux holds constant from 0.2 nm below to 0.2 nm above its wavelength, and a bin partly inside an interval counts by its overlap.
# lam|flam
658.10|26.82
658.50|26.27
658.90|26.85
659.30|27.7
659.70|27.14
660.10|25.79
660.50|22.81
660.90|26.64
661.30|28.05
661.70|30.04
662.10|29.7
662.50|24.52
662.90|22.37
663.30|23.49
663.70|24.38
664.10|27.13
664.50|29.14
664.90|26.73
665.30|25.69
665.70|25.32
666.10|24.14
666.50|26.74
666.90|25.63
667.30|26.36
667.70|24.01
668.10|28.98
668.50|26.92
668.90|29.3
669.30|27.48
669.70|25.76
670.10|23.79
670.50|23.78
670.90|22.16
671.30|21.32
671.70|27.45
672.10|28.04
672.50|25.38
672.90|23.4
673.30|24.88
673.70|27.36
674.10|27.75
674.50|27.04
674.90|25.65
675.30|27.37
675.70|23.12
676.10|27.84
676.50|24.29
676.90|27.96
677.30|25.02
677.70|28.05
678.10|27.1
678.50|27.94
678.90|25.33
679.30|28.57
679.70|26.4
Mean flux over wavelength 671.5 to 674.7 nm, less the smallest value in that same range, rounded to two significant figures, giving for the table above 3.0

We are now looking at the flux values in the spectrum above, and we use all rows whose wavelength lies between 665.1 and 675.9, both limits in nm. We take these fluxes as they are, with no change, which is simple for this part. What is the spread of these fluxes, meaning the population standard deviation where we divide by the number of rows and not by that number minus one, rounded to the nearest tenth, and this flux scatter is 2.0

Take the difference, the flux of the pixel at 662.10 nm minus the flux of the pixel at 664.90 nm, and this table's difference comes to 3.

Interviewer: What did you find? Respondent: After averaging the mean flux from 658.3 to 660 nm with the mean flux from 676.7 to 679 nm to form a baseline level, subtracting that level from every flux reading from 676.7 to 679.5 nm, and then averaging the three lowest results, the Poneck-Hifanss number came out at -1.1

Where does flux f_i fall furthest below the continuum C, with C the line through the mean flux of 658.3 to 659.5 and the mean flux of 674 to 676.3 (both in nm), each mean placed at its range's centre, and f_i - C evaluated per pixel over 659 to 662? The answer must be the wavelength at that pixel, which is 660.50 nm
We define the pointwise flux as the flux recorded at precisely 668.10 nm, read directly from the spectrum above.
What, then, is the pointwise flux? 28.98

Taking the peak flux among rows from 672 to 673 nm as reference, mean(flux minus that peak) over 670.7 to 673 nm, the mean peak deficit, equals -3.4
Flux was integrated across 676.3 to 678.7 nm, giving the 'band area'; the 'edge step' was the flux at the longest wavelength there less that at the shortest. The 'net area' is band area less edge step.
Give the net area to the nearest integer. 60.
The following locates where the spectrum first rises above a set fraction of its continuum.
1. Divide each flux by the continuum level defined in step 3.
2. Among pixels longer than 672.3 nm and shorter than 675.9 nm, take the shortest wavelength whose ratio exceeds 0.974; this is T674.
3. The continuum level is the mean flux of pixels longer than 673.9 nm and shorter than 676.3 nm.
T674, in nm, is 673.70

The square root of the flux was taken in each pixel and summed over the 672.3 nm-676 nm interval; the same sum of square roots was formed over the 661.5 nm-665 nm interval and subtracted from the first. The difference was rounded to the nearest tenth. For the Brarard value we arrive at -0.5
